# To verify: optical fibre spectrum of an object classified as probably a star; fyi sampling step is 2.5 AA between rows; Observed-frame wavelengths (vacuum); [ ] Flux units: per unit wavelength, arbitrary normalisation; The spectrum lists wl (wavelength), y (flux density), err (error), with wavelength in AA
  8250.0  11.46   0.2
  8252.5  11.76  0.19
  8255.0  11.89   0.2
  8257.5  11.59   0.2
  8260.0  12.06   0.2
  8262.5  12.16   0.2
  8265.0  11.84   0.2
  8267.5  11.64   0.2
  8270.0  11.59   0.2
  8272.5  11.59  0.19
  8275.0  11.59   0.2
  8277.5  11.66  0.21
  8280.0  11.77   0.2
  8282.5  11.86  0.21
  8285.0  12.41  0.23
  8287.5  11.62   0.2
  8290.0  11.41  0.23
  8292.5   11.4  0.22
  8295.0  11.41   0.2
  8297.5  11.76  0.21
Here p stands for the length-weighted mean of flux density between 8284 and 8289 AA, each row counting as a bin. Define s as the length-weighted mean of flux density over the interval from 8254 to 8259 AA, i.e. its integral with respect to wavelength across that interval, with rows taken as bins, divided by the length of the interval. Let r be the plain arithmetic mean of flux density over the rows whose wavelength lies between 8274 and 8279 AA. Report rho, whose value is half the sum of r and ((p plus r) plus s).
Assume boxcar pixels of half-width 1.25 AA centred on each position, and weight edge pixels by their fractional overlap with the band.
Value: 23.5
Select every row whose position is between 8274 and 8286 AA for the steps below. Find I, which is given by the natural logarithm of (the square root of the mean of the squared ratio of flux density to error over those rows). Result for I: 4.04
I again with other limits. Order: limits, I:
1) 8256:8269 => 4.08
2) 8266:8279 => 4.06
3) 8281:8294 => 3.99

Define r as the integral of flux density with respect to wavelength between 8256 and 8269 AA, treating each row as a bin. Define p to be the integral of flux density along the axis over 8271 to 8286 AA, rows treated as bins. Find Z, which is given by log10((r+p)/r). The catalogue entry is 0.3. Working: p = 177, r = 154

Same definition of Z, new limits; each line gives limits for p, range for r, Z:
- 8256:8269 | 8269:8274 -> 0.6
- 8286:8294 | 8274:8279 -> 0.4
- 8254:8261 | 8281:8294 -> 0.2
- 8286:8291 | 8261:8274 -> 0.1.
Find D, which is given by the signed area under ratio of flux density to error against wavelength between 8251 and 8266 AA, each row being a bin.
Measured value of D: 899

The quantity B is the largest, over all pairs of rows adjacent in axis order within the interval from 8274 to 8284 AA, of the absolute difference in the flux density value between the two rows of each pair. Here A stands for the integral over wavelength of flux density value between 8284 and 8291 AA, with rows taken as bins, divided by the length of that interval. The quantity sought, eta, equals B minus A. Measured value -11.7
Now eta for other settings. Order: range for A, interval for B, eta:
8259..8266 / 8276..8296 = -11.2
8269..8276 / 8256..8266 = -11.1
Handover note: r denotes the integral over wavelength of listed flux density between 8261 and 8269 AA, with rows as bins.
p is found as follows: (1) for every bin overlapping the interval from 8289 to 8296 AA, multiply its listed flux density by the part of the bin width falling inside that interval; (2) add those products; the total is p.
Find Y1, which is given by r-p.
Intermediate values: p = 79.8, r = 95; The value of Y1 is 15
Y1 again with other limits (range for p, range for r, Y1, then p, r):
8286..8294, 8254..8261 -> -9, 92.0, 83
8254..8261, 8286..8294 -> 9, 82.9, 92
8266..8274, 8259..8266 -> -9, 92.9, 84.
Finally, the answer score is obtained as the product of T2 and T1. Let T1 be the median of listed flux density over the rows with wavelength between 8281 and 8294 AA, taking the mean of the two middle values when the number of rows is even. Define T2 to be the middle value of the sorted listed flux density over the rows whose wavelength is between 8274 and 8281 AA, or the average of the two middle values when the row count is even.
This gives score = 135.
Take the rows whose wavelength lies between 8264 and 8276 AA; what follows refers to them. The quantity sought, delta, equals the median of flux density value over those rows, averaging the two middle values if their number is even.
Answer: 11.6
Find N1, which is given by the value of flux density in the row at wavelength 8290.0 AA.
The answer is 11.41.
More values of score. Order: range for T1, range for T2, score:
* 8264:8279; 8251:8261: 137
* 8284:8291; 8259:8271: 138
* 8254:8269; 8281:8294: 138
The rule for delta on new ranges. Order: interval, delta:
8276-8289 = 11.8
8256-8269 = 11.8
